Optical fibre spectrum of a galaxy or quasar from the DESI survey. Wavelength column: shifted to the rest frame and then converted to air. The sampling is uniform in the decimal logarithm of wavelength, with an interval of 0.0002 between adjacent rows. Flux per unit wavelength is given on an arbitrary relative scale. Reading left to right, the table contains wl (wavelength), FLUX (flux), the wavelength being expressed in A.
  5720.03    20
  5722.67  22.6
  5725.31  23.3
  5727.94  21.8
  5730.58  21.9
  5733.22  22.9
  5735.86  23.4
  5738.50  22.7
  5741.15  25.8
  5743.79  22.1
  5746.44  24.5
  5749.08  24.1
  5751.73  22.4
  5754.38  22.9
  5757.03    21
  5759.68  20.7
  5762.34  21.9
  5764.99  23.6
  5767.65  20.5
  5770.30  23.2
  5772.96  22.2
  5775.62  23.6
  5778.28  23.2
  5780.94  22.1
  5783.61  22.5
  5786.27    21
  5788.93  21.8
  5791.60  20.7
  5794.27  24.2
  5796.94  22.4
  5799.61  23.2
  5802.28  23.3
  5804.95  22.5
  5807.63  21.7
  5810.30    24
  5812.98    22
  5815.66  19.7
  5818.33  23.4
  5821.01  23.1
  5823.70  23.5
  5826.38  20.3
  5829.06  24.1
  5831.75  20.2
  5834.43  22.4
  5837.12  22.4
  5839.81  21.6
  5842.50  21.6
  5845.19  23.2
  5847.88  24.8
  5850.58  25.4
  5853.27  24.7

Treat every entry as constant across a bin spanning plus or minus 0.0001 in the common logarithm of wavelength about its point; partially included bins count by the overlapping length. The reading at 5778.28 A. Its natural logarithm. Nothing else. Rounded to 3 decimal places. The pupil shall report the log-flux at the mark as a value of 3.144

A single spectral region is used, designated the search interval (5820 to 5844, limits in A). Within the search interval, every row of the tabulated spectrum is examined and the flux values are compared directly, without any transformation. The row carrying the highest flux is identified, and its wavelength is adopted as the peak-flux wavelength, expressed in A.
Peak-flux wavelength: 5829.06 A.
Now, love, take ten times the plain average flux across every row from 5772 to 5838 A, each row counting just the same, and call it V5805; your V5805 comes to 224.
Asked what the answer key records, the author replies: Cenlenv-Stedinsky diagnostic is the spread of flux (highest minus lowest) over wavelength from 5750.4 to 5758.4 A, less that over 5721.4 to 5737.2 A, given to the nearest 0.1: 0.3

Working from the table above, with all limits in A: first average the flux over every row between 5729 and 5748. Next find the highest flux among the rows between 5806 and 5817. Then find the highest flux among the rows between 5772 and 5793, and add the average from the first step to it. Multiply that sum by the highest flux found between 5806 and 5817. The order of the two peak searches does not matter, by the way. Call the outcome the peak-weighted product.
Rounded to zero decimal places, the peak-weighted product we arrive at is 1126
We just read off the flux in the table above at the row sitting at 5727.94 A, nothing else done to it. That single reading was 21.8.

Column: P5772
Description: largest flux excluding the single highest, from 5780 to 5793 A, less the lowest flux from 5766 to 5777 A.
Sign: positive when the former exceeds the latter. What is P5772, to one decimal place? 1.6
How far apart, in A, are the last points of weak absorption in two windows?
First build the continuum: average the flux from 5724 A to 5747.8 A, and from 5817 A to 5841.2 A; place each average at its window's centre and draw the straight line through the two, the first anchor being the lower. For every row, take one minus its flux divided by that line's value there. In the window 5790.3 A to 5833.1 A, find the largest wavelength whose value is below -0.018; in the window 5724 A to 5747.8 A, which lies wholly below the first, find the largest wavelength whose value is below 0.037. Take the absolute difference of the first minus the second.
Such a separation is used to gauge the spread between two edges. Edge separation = 82.6 A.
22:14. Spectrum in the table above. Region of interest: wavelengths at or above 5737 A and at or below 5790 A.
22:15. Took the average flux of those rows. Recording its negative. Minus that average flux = -22.6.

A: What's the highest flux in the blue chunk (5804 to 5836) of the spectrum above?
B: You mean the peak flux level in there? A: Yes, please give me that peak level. 24.1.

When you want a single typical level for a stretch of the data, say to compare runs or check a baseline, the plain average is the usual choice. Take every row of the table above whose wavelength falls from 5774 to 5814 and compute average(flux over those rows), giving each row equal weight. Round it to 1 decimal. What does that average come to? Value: 22.5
